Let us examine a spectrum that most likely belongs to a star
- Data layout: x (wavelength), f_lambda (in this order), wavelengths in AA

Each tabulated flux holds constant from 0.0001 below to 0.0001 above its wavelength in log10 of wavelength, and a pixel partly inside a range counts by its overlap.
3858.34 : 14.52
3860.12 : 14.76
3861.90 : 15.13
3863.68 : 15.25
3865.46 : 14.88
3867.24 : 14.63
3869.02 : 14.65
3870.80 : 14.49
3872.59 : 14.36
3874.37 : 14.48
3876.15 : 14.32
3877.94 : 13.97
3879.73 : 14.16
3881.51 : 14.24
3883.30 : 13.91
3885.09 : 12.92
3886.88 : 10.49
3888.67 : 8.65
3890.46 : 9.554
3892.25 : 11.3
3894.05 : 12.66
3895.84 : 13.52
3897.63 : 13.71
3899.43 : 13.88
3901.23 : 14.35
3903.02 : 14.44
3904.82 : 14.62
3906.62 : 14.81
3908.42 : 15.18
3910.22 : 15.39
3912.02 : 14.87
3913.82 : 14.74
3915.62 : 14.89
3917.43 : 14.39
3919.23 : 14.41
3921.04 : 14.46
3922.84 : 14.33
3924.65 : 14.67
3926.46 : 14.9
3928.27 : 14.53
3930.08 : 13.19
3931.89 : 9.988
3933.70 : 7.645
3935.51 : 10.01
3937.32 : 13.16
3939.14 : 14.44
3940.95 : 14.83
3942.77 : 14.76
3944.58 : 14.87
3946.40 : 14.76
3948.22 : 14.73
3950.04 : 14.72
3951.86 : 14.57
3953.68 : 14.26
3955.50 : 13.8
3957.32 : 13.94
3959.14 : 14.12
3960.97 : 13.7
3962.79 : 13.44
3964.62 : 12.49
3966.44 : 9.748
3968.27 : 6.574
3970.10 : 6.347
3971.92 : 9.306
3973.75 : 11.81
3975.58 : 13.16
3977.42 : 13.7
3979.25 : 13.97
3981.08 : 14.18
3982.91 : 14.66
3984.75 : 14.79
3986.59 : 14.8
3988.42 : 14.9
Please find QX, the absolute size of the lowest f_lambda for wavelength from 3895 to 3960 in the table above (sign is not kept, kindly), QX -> 7.6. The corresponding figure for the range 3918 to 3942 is 7.6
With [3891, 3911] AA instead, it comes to 11.3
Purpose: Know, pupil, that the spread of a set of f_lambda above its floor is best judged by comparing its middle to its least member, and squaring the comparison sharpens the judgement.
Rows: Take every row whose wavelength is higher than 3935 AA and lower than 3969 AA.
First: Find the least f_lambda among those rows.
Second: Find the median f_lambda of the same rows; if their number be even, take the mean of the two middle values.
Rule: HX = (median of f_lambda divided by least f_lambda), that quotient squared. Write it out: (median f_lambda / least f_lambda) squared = 4.6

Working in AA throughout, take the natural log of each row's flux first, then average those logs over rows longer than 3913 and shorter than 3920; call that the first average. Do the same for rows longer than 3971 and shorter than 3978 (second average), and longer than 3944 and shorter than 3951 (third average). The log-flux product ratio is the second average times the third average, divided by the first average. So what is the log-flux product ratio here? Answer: 2.5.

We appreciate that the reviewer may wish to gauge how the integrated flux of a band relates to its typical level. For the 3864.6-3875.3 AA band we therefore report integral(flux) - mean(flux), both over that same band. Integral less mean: 141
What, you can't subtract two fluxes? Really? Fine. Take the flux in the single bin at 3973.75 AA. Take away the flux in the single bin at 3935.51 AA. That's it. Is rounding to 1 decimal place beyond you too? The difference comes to 1.8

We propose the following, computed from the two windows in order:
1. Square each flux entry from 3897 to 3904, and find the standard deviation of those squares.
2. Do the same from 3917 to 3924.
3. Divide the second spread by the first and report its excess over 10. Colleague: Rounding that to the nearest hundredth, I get -9.85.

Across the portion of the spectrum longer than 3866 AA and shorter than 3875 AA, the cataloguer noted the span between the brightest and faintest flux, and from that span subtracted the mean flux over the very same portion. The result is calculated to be -14.2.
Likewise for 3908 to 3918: -13.9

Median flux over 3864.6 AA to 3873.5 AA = 14.6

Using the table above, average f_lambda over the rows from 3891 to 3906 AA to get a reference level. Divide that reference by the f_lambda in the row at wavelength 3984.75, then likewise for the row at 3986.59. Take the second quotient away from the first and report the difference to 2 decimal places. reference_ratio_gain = 0.00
